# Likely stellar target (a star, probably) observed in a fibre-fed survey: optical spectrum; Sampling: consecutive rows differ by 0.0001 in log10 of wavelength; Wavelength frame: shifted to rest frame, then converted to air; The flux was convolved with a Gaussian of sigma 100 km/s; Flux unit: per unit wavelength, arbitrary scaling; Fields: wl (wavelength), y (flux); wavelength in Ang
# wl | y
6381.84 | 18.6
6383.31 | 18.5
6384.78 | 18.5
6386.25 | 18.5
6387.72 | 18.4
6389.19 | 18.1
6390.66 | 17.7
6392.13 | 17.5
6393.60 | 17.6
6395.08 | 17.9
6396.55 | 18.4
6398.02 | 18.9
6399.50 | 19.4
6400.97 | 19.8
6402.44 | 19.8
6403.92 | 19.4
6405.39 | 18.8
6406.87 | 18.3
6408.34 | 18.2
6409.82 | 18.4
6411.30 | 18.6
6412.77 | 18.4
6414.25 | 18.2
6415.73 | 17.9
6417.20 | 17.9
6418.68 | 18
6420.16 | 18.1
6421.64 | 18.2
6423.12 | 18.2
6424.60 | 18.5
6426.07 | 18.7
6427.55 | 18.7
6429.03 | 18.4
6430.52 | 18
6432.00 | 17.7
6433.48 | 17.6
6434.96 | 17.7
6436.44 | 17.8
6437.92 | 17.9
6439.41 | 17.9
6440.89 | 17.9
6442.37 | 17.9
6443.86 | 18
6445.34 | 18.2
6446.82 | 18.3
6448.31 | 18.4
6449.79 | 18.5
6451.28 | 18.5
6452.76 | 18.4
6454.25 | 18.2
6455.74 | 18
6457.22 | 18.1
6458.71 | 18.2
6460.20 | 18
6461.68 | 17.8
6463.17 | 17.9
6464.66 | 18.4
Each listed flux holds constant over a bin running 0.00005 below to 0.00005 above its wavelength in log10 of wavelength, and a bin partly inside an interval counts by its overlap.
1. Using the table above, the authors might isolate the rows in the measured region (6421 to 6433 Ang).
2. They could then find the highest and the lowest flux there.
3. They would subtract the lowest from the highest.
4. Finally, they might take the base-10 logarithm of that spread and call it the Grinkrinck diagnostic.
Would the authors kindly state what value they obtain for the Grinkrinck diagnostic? 0.0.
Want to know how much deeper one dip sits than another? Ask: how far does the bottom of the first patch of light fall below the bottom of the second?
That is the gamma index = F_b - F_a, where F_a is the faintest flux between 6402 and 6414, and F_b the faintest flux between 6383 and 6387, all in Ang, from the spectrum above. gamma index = 0.3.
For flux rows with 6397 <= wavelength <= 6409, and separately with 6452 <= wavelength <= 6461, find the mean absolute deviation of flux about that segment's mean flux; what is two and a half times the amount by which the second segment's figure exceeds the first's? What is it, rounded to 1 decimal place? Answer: -1.0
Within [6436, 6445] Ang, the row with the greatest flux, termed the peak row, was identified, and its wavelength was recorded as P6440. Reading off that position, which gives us 6443.86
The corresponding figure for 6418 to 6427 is 6426.07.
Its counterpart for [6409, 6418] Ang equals 6411.30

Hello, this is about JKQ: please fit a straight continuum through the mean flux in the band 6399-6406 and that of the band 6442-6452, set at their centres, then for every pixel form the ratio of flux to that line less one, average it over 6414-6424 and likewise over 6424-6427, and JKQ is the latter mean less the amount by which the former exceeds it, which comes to 0.02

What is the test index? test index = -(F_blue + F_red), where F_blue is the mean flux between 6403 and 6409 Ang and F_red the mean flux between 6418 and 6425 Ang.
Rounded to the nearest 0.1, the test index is -36.9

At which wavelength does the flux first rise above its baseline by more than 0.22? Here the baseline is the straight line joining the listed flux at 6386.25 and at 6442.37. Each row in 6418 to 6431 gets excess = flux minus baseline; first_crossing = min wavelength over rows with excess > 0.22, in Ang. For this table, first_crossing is 6424.60 Ang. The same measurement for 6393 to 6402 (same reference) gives 6398.02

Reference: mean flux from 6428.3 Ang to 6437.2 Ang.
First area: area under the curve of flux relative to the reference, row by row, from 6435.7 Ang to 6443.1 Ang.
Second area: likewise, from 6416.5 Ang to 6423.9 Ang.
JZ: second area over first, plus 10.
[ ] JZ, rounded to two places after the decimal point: 11.01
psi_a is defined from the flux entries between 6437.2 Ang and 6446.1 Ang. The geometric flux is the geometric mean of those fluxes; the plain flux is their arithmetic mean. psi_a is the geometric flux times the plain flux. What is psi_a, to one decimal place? 322.8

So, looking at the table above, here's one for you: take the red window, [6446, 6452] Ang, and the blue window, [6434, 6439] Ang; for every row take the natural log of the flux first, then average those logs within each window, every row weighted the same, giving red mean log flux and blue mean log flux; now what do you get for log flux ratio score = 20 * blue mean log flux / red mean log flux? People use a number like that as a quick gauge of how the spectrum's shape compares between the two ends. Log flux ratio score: 19.76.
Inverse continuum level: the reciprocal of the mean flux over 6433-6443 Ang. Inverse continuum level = 0.0561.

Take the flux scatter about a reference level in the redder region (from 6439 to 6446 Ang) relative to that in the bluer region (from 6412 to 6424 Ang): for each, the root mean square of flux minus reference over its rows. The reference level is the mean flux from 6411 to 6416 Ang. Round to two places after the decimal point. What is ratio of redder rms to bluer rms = 1.38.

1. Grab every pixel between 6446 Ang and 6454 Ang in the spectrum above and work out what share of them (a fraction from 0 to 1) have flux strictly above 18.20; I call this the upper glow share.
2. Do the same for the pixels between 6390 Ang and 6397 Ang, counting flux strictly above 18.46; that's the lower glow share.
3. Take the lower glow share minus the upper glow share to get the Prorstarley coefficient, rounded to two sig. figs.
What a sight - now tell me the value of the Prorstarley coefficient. -1.0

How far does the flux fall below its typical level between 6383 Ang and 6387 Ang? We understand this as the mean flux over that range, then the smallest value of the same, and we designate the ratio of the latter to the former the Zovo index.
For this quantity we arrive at 1.000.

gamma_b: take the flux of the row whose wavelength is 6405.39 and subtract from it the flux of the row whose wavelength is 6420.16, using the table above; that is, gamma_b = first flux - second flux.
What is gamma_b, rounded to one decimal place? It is 0.7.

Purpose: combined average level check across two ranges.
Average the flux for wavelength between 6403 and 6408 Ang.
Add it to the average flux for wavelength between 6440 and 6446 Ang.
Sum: 36.8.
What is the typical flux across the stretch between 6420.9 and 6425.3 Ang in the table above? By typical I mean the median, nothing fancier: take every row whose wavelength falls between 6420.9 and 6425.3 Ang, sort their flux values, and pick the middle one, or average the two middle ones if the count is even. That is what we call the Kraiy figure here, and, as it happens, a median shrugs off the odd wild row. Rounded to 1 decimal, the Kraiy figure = 18.2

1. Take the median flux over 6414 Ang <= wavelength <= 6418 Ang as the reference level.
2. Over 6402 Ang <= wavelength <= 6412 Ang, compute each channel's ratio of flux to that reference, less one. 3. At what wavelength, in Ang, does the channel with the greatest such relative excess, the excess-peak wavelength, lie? 6402.44 Ang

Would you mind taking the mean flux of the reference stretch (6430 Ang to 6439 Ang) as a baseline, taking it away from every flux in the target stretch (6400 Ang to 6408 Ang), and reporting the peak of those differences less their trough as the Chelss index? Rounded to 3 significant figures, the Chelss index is 1.50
